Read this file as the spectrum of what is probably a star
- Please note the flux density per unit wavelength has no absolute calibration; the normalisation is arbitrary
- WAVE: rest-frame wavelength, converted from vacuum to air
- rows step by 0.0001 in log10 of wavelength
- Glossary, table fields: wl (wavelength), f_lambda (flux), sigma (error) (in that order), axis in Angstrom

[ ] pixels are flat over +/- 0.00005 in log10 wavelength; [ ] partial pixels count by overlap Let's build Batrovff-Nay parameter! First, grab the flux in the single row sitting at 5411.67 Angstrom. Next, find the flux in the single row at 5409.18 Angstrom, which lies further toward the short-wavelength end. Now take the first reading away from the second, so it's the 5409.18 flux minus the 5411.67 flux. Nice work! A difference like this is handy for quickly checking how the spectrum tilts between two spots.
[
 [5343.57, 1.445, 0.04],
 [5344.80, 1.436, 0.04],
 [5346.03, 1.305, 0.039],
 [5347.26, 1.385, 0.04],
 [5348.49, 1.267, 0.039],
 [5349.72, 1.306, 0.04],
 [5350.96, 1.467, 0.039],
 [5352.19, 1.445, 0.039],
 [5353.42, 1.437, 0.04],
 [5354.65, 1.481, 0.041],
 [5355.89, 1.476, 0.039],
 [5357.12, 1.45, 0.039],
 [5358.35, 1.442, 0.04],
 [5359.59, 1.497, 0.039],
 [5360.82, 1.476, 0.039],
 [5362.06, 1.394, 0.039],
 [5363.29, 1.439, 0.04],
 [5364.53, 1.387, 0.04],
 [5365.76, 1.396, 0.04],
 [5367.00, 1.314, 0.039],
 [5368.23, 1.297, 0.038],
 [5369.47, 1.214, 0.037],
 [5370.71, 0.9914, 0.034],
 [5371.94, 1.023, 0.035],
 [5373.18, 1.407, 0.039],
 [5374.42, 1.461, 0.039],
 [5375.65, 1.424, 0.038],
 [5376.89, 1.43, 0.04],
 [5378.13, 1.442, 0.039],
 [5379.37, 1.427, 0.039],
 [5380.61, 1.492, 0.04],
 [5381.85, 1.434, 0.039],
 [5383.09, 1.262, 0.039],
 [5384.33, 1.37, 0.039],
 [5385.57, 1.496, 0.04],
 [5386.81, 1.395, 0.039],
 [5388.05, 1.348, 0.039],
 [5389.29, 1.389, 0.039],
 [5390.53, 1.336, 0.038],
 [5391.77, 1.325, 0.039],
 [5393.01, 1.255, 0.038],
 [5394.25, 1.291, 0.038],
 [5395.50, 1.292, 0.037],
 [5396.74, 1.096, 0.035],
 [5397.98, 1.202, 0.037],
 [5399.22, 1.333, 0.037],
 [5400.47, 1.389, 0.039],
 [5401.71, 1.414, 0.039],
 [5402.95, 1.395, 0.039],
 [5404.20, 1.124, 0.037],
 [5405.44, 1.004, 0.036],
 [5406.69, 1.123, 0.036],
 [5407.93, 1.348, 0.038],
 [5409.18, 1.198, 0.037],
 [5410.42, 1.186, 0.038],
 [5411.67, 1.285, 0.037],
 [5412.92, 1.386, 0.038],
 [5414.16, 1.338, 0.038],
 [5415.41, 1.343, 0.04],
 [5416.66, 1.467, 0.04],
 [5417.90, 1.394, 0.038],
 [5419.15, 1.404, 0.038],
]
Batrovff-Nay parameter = -0.09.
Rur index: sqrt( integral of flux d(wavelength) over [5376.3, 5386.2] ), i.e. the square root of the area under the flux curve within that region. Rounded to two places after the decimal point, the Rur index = 3.75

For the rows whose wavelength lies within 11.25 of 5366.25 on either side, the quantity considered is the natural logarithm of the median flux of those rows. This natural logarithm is 0.35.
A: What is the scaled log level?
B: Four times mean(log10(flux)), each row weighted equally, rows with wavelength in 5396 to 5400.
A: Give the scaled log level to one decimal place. 0.3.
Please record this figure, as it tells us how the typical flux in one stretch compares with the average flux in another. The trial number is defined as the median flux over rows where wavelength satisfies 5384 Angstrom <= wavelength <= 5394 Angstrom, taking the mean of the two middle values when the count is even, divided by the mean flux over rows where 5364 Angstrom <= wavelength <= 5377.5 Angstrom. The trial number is 1.04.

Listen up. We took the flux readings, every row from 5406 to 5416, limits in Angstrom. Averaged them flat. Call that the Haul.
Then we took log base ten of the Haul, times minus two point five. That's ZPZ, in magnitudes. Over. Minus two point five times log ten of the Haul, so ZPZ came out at -0.26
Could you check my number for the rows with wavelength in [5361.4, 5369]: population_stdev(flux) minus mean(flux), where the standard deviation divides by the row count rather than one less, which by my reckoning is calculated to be -1.32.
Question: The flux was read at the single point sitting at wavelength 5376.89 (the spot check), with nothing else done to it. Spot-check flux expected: 1.43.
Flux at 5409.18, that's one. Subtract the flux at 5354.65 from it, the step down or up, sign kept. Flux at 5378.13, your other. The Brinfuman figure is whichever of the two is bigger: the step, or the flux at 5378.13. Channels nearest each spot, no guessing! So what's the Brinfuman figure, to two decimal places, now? 1.44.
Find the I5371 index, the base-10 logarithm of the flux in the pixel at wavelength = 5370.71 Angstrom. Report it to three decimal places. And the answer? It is -0.004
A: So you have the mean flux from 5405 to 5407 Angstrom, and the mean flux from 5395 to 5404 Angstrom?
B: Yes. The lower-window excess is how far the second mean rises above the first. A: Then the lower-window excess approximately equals 0.24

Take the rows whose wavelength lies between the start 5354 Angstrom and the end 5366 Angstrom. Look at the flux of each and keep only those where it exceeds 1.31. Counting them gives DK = 10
